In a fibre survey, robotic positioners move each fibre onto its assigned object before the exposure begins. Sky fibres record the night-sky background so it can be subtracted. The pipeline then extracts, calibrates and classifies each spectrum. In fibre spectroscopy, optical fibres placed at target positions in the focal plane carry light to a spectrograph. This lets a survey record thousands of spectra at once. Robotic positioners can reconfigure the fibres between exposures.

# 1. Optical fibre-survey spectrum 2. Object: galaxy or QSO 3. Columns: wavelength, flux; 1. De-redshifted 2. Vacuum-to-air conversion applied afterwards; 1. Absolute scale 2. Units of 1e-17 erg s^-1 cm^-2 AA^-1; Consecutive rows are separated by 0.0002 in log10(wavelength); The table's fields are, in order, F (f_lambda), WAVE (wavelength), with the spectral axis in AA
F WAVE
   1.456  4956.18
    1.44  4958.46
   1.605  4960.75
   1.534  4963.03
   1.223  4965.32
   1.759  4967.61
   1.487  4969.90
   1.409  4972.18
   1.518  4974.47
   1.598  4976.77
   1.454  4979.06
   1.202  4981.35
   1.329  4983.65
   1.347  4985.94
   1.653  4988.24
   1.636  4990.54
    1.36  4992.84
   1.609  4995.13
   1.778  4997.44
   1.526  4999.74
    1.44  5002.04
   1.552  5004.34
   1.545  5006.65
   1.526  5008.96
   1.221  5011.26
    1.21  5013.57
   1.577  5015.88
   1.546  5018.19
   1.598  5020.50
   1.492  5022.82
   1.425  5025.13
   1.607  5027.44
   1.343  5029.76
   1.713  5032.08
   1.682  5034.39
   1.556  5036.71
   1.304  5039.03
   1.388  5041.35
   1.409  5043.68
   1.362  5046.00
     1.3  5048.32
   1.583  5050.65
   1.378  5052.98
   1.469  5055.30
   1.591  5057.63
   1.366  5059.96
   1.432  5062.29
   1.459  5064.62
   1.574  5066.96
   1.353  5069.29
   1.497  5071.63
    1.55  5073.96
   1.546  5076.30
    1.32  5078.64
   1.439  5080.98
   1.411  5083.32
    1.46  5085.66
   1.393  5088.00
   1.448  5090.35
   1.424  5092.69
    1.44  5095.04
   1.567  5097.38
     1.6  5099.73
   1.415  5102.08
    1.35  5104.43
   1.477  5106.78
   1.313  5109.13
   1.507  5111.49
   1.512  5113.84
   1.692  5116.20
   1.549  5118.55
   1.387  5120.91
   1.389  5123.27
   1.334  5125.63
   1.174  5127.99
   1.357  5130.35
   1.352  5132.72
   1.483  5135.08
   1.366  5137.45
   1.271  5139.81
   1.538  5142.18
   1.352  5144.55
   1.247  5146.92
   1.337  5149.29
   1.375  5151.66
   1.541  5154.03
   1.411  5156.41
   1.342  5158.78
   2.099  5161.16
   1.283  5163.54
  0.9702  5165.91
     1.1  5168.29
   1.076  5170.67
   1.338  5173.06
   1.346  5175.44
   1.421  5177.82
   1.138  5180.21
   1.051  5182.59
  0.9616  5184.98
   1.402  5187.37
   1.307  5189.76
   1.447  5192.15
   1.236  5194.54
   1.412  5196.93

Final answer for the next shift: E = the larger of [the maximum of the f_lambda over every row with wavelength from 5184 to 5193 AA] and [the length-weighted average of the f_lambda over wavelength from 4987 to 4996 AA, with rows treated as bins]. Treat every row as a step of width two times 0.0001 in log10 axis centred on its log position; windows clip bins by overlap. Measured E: 1.56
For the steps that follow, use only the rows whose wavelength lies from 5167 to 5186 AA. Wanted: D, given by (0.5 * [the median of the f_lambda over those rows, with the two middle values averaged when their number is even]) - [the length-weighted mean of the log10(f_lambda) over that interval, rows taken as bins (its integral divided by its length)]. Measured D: 0.49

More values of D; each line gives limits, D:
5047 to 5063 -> 0.56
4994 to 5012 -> 0.58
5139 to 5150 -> 0.54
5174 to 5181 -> 0.56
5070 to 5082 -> 0.58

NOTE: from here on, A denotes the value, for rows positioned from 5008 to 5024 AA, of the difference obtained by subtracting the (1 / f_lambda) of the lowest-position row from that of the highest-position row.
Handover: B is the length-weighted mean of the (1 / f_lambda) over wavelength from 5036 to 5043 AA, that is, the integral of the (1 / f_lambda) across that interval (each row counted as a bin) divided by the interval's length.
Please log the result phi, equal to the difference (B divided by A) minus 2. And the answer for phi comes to 46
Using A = 0.01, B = 0.714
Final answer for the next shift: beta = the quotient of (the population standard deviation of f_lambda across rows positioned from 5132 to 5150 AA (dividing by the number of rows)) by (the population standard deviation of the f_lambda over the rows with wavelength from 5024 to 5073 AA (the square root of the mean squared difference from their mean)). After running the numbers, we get 0.8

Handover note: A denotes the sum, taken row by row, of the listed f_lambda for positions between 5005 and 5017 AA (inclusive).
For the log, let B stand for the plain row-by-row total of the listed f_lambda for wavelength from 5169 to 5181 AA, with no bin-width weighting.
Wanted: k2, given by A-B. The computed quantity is 0.8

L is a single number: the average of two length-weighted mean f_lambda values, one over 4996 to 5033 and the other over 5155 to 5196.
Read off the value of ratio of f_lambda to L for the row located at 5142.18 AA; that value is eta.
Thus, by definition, 1.10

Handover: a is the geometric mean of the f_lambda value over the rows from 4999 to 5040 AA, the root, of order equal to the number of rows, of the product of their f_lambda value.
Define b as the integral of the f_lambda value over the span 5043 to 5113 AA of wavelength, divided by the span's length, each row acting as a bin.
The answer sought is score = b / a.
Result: 0.98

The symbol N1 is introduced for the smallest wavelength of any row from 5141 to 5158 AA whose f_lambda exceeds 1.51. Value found 5142.18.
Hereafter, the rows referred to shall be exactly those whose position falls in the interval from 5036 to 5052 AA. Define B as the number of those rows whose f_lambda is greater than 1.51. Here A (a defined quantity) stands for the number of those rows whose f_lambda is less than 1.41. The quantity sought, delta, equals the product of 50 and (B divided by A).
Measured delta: 20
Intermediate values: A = 5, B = 2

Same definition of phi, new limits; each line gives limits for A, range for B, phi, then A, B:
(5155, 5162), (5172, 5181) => -5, -0.23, 0.764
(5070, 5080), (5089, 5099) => 6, 0.09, 0.679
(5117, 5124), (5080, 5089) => 7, 0.07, 0.702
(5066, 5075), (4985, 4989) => 67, 0.01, 0.676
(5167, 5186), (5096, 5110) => 3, 0.13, 0.690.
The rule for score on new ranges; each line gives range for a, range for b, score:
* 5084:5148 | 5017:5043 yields 1.07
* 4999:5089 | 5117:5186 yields 0.91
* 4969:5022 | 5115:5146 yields 0.95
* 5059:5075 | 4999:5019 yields 1.00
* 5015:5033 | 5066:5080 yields 0.96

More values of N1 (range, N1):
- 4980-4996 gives 4988.24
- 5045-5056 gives 5050.65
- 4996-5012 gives 4997.44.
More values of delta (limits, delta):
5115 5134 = 17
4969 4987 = 25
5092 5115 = 75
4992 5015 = 100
